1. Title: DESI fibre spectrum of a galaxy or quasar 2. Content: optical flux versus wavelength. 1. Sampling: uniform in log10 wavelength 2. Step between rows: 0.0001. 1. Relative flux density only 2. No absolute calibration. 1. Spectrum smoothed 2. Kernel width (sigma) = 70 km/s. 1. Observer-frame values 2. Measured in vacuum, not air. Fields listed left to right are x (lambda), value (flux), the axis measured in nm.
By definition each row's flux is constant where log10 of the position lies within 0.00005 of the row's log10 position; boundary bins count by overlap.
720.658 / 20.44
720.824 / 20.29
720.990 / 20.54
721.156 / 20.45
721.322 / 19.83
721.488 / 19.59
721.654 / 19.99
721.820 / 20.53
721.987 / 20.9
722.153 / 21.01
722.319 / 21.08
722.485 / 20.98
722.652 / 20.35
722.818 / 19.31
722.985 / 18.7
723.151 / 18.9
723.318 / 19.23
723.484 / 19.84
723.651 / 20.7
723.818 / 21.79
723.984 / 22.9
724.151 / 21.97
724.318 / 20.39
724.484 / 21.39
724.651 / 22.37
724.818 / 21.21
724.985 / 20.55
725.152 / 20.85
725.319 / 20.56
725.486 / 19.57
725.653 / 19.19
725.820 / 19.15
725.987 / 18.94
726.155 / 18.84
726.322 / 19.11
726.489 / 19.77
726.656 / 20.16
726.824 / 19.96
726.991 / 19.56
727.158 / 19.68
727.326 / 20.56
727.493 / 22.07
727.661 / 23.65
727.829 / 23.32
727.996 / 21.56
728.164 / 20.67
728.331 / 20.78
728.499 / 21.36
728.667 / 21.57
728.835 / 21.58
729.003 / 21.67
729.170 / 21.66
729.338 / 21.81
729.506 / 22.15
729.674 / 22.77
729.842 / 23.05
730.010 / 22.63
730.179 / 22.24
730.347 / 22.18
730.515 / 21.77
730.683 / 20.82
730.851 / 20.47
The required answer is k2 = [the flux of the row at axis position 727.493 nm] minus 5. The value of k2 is 17.1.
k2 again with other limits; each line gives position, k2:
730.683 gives 15.8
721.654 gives 15.0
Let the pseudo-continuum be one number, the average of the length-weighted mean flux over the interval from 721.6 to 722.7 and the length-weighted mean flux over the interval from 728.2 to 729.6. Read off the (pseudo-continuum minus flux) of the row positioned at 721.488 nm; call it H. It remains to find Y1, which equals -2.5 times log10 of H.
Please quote -0.5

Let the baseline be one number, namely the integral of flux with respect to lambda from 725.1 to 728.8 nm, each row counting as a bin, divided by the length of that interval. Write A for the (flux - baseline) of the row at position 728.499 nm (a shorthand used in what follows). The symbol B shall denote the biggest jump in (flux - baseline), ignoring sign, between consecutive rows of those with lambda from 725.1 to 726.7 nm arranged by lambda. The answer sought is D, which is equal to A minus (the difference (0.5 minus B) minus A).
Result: 2.2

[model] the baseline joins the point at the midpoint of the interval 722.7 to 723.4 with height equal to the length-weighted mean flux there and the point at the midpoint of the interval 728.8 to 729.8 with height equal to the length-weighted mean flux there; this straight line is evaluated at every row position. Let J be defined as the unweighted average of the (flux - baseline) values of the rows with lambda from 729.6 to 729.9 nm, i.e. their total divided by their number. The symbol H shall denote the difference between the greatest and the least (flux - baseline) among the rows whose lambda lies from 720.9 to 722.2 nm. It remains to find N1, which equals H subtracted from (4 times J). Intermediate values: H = 1.2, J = 0.7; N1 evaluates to 2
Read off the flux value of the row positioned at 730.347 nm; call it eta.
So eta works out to 22.18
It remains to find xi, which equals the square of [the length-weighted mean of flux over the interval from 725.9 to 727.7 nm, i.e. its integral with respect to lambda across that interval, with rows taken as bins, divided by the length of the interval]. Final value 405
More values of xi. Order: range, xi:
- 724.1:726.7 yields 409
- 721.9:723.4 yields 402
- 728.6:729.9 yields 485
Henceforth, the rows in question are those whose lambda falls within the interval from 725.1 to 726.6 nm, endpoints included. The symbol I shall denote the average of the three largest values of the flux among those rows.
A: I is 20.4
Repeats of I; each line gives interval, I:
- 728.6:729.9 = 22.7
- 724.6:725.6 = 21.5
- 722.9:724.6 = 22.2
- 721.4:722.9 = 21.0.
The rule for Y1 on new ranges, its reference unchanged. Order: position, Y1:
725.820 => -0.7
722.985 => -1.0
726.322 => -0.8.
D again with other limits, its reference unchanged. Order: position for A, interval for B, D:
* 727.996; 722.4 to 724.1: 2.7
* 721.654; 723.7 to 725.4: 0.0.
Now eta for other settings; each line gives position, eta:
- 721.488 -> 19.59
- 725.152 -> 20.85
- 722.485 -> 20.98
